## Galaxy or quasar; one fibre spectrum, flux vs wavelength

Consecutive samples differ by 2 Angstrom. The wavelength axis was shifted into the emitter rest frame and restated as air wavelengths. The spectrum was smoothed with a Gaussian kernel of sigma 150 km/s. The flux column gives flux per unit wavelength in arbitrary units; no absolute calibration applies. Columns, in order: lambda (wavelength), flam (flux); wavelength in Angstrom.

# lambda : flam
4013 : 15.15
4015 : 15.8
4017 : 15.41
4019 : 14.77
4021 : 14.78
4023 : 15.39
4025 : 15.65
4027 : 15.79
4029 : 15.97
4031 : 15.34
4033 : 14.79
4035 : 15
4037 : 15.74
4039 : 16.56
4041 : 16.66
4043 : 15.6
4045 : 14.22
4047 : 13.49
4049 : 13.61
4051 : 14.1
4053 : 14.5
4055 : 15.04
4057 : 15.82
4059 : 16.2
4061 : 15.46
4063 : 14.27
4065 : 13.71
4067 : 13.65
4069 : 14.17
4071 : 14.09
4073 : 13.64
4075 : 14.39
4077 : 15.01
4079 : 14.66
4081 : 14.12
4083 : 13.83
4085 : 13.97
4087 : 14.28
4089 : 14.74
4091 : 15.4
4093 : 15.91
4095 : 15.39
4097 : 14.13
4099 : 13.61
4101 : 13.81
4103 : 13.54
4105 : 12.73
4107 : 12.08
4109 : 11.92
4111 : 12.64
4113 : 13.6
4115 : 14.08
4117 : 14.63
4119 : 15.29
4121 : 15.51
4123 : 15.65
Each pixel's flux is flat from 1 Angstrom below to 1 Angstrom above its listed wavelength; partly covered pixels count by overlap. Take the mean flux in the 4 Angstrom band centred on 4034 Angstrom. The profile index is 14.9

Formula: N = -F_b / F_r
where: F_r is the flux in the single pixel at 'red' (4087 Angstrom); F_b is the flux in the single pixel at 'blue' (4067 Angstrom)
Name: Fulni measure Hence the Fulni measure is -0.96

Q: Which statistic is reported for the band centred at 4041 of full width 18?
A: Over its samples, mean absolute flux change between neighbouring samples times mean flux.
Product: 9.7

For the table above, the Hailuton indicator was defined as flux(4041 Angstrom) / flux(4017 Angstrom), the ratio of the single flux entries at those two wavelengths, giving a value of 1.08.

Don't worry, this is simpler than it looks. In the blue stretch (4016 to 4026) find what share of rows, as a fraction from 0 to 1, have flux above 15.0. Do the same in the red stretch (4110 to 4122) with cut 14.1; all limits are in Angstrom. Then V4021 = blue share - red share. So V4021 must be 0.10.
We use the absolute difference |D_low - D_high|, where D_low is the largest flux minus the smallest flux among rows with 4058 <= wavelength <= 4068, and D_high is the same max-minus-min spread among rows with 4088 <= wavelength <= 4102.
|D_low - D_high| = 0.25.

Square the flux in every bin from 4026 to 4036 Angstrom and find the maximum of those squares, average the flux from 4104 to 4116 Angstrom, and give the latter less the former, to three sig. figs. -242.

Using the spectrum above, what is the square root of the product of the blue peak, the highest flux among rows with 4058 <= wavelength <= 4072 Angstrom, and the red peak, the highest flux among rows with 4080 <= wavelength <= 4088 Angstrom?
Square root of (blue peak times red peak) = 15.2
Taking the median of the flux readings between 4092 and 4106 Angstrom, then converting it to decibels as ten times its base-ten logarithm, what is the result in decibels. 11.4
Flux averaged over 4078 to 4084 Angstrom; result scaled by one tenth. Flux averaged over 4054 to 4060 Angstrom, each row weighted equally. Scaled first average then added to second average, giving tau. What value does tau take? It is 17.1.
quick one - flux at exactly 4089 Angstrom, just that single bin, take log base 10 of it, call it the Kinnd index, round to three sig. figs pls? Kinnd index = 1.17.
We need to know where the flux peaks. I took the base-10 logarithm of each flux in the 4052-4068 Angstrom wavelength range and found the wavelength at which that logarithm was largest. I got 4059 Angstrom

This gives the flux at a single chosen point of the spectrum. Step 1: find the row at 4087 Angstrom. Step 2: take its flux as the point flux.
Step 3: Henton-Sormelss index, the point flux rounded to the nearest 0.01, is 14.28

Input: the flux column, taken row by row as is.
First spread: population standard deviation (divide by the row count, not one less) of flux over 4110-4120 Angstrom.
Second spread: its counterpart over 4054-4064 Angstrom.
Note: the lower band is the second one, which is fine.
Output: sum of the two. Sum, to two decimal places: 1.57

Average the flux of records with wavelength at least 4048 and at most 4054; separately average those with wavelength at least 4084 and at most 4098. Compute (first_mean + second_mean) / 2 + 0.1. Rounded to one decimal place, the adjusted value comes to 14.6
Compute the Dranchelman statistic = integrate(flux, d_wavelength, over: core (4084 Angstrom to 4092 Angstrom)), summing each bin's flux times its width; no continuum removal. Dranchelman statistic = 117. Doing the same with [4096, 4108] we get 160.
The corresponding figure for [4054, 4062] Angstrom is 125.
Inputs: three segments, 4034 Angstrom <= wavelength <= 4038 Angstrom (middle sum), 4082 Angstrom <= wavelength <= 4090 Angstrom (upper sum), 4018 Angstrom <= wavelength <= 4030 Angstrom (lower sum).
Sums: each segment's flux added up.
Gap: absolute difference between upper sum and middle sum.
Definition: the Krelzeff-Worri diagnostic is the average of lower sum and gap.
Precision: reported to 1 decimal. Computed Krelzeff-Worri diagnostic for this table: 59.2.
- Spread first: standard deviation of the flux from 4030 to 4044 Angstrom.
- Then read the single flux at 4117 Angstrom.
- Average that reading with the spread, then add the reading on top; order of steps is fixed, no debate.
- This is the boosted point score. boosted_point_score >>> 22.3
